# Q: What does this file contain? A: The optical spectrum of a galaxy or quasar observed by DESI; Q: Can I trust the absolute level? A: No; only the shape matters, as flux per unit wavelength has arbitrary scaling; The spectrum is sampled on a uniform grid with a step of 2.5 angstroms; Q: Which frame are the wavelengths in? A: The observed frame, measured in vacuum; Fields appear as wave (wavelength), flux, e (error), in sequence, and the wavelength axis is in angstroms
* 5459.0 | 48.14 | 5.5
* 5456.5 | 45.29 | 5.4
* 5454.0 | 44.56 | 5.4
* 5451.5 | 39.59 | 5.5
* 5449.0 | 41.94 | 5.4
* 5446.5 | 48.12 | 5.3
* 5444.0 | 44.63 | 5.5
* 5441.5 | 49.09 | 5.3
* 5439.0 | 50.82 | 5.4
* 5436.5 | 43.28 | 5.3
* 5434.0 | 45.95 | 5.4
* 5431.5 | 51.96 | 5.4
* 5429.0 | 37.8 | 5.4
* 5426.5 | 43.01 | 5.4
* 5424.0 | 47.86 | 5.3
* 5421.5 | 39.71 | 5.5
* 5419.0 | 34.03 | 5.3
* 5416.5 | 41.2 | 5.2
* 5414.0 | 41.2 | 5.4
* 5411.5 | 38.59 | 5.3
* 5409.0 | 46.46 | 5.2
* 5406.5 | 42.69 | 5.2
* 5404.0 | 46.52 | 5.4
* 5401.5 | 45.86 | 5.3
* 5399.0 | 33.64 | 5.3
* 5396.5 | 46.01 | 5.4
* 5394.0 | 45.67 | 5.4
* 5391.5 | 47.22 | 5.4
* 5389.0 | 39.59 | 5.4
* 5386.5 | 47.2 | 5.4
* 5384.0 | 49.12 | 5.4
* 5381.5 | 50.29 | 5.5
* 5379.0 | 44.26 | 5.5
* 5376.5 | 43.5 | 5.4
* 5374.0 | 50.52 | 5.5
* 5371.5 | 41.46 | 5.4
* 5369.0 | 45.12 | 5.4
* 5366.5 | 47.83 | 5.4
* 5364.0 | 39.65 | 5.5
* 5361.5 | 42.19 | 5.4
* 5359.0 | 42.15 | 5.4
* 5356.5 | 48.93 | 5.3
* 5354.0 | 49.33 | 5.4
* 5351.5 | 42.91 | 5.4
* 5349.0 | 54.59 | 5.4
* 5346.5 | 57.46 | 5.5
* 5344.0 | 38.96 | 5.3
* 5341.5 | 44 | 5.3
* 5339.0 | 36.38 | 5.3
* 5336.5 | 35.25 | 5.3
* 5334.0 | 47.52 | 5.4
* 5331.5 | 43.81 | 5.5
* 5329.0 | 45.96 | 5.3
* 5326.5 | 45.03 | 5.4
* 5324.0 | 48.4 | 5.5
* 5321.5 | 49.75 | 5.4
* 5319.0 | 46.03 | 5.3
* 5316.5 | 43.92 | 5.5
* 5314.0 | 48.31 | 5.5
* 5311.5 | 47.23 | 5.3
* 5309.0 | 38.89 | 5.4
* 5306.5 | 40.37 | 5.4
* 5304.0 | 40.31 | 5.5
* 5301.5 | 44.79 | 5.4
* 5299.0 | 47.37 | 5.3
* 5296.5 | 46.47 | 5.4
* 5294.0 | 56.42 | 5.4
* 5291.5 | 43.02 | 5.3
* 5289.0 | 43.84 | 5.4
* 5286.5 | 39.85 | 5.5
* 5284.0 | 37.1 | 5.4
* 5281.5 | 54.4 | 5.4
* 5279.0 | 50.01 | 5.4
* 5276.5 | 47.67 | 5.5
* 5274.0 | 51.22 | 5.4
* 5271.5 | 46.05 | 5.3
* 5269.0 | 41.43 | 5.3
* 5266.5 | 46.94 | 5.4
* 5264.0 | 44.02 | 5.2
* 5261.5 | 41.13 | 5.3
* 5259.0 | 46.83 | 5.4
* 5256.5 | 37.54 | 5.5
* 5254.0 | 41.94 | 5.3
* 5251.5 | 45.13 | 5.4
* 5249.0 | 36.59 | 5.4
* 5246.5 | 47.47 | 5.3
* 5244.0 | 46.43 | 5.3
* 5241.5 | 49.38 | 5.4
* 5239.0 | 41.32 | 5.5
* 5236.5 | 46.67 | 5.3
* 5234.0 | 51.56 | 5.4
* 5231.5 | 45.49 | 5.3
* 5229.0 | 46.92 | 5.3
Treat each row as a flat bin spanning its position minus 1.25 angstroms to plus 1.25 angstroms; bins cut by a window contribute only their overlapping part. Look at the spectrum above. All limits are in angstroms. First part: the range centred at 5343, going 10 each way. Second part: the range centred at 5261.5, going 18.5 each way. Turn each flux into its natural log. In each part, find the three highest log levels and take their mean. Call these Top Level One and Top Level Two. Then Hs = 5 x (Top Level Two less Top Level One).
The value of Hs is -0.33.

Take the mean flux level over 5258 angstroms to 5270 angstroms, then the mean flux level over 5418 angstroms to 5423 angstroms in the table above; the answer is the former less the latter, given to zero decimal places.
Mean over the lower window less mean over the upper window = 7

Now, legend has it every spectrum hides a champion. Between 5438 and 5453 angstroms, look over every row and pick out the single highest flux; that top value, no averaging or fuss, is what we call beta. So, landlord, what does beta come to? 50.82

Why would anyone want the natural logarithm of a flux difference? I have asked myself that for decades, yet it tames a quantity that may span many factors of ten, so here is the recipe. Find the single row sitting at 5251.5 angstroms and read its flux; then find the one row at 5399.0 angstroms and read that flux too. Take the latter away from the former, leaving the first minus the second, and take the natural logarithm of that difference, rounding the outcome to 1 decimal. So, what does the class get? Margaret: 2.4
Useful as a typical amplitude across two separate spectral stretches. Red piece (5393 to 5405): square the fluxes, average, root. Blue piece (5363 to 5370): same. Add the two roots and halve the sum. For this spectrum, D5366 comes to 44.08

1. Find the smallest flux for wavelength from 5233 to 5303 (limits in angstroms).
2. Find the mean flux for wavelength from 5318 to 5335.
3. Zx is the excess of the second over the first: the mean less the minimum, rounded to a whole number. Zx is 10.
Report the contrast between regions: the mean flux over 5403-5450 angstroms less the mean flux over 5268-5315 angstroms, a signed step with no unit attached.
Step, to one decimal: -1.6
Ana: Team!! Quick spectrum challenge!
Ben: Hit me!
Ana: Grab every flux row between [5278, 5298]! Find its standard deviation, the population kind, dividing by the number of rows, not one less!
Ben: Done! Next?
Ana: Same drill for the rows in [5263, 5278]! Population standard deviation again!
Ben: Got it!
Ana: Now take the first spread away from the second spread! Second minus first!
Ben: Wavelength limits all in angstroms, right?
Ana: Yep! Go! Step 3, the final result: -3.33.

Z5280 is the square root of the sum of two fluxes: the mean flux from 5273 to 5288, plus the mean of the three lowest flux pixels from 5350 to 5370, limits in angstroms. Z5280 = 9.38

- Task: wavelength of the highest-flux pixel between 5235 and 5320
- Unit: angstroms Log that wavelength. 5294.0 angstroms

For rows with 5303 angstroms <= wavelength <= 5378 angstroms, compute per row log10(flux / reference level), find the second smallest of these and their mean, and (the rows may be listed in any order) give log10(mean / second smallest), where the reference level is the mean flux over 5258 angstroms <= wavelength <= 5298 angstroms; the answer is -0.87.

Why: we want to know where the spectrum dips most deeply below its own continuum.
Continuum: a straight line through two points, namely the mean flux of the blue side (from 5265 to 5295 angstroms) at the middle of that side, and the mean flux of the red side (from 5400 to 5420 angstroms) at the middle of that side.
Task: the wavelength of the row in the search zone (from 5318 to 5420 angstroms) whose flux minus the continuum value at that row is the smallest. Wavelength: 5336.5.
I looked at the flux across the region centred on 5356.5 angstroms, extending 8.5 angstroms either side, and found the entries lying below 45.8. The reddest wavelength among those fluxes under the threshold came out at 5364.0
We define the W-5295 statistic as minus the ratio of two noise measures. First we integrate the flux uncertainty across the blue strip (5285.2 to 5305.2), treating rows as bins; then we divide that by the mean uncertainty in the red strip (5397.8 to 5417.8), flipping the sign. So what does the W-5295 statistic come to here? -20.4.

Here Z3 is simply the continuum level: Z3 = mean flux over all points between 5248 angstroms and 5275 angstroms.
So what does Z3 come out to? 43.5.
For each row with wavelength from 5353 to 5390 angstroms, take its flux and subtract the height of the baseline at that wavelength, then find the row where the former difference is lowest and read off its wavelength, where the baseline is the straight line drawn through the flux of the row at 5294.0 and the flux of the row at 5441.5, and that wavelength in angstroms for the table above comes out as 5364.0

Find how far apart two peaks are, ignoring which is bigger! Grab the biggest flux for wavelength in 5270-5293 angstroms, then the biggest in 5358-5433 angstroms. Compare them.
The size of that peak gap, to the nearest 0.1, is 2.4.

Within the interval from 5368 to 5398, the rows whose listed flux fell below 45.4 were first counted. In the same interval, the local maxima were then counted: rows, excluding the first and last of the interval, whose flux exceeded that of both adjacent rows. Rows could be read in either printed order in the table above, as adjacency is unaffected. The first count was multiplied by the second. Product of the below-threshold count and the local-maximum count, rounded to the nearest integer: 15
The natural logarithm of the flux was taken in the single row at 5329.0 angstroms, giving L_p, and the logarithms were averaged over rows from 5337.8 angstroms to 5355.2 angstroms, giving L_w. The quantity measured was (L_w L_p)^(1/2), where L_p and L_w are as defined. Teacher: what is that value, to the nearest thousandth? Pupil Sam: 3.825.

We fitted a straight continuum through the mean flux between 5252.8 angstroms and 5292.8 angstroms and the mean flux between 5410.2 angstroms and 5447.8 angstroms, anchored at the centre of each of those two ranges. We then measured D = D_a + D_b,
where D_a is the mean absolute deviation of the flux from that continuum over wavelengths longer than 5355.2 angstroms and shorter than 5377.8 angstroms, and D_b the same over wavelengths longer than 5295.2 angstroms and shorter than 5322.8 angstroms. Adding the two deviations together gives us 6.1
